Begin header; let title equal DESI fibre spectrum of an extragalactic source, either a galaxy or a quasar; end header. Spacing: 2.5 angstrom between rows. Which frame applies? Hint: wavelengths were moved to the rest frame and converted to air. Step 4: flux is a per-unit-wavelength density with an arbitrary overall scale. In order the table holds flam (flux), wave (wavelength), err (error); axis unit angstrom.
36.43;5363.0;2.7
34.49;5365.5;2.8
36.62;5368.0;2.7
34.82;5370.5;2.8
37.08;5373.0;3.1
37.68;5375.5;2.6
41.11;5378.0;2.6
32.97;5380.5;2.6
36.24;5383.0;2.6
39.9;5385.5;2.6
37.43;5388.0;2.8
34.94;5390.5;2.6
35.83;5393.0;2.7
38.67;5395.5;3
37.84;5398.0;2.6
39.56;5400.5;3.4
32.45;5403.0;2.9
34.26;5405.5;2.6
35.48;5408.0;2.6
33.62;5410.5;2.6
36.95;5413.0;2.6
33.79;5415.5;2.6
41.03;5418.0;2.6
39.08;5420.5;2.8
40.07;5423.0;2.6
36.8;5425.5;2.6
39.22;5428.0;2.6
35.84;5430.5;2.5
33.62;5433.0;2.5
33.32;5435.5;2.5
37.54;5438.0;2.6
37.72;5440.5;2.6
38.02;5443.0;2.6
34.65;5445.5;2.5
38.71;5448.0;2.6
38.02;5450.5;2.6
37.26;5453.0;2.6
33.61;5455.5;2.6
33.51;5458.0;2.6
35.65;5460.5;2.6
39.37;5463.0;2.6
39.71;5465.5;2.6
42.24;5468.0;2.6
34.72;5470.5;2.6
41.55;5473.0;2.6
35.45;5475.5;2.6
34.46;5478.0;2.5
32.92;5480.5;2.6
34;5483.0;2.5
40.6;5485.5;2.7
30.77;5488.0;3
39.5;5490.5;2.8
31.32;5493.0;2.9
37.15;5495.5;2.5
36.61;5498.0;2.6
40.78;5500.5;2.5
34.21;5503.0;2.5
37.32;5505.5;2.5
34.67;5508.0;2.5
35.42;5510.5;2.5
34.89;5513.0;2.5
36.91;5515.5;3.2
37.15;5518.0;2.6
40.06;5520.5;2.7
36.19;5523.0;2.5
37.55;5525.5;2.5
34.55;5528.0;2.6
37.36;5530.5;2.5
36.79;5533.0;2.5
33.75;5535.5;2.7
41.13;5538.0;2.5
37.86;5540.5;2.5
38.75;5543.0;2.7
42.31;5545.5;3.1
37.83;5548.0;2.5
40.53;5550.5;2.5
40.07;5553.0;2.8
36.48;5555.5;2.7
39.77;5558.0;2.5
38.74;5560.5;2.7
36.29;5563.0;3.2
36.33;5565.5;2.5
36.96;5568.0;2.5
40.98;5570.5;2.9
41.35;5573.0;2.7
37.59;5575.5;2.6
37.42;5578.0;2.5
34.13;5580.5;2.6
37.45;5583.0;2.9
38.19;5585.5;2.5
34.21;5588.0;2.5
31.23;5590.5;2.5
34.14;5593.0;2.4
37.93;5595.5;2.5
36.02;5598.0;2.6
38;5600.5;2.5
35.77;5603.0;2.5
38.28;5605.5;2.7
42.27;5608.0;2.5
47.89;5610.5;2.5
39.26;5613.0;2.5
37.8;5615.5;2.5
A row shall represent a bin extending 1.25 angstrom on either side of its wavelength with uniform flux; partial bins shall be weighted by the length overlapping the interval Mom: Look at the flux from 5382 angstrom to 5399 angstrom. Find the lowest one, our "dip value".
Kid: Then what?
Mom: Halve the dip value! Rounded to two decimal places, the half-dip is 17.47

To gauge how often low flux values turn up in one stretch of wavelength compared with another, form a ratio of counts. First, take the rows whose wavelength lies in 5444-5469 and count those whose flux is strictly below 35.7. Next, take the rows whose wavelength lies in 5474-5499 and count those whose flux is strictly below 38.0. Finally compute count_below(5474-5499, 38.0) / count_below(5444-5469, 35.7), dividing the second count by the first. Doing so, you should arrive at 2.0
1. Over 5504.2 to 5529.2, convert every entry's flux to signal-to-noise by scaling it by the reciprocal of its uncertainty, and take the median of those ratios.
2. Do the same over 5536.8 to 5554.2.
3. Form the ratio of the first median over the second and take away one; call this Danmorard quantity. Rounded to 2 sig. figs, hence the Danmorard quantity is -0.060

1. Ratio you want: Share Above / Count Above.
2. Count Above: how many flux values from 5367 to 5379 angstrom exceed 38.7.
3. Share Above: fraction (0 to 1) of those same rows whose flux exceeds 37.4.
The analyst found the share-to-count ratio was 0.40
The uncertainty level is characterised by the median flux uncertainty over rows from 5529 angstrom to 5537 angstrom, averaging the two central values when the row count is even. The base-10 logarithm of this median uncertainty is 0.398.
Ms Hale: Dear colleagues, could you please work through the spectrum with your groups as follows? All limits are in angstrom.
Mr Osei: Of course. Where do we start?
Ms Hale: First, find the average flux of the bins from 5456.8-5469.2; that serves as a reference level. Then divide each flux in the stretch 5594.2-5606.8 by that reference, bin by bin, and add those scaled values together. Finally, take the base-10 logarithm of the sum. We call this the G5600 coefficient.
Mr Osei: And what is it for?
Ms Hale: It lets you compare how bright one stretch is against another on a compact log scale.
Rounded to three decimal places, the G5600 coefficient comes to 0.689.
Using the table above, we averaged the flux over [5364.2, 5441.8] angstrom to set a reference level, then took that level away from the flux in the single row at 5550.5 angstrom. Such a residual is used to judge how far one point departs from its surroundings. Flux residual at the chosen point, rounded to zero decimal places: 4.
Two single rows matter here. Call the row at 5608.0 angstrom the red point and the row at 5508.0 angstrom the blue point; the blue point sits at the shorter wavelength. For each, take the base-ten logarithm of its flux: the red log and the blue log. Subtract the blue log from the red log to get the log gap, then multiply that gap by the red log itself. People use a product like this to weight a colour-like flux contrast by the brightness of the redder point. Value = 0.14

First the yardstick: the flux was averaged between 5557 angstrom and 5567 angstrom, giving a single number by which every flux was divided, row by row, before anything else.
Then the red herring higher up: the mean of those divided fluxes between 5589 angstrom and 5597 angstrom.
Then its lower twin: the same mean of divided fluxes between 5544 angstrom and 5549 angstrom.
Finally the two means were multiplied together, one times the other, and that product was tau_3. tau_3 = 0.97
